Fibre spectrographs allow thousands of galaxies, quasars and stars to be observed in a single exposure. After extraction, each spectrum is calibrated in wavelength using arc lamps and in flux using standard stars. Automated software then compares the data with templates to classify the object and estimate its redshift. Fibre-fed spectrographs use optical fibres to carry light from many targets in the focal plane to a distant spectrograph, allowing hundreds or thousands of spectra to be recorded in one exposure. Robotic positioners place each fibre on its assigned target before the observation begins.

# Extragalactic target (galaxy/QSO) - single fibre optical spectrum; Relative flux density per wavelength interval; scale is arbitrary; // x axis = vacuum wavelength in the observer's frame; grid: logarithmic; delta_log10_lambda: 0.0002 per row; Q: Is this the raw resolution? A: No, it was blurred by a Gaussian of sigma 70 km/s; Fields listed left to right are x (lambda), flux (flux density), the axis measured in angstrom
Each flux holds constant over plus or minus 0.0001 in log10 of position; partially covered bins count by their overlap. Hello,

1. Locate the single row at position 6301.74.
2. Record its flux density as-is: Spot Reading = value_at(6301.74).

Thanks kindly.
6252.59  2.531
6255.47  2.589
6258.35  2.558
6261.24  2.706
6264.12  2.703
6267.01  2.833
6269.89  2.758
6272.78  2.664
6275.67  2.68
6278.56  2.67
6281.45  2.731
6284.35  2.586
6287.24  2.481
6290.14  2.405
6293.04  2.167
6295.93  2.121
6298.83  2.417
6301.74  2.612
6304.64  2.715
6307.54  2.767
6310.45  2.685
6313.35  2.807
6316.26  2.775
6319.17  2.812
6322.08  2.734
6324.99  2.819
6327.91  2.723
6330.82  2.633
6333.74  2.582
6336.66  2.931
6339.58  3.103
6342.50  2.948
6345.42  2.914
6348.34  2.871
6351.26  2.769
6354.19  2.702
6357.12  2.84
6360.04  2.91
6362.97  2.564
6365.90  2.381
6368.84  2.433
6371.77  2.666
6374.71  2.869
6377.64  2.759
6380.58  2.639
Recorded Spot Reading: 2.612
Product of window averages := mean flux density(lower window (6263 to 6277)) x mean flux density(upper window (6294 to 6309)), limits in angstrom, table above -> 6.9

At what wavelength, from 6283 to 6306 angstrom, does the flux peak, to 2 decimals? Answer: 6304.64 angstrom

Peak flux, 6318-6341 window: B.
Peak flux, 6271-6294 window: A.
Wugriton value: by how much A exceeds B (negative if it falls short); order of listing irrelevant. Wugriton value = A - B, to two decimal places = -0.37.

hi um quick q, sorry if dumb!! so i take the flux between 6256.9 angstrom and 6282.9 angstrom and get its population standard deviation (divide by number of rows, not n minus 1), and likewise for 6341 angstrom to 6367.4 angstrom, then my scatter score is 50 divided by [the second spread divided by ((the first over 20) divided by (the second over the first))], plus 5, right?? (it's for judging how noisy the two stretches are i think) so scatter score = 5.4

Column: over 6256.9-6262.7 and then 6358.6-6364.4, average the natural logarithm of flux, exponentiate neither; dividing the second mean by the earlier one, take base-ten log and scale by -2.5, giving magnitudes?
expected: -0.04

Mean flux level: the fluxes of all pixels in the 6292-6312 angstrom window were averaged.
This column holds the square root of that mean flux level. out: 1.58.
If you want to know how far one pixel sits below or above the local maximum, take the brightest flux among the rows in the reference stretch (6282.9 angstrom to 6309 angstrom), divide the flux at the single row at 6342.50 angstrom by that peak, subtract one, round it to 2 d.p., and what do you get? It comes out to 0.07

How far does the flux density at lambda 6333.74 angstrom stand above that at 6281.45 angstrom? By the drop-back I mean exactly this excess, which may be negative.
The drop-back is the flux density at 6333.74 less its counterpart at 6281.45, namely -0.15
